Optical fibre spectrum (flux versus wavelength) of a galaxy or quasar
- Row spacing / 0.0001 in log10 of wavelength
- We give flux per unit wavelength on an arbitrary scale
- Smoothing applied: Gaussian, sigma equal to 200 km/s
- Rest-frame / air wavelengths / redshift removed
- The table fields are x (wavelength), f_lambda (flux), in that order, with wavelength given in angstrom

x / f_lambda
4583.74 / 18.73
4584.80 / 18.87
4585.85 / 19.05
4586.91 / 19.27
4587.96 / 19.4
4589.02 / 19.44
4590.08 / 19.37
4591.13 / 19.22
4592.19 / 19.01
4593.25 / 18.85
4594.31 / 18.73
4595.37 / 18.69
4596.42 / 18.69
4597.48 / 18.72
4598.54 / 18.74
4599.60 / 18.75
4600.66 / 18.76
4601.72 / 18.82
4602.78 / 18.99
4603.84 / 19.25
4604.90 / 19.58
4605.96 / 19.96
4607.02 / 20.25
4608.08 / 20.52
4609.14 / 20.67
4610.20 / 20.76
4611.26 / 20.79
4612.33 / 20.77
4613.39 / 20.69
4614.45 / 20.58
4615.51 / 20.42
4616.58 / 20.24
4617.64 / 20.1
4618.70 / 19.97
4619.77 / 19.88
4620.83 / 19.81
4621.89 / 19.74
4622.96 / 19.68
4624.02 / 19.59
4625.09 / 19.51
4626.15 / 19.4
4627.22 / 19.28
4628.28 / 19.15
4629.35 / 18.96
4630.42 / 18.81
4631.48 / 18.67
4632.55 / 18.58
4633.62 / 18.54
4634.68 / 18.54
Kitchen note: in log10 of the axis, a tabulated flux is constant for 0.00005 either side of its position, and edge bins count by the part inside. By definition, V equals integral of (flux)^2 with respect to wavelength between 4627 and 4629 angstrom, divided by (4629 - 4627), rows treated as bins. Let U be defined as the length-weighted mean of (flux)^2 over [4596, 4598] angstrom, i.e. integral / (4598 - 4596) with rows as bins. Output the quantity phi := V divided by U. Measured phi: 1.05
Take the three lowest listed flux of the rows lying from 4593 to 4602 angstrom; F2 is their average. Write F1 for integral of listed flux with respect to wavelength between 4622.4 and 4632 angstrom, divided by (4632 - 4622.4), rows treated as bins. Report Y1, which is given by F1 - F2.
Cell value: 0.5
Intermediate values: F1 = 19.2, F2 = 18.7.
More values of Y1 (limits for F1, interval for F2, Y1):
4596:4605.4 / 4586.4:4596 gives 0.2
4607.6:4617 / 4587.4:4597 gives 1.9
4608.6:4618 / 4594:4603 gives 1.9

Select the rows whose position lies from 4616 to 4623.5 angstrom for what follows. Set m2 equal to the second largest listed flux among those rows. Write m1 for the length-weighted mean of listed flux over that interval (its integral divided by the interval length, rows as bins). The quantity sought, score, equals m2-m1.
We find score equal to 0.18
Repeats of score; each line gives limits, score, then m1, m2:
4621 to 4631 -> 0.32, 19.4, 19.68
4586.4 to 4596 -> 0.29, 19.1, 19.4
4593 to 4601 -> 0.02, 18.7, 18.76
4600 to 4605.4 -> 0.19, 19.1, 19.25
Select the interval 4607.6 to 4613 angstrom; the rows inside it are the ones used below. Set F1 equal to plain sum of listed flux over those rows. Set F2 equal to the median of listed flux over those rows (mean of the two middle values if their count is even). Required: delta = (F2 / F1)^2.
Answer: 0.0402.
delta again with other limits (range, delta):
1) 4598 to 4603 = 0.0398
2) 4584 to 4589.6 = 0.0403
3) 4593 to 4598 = 0.0399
